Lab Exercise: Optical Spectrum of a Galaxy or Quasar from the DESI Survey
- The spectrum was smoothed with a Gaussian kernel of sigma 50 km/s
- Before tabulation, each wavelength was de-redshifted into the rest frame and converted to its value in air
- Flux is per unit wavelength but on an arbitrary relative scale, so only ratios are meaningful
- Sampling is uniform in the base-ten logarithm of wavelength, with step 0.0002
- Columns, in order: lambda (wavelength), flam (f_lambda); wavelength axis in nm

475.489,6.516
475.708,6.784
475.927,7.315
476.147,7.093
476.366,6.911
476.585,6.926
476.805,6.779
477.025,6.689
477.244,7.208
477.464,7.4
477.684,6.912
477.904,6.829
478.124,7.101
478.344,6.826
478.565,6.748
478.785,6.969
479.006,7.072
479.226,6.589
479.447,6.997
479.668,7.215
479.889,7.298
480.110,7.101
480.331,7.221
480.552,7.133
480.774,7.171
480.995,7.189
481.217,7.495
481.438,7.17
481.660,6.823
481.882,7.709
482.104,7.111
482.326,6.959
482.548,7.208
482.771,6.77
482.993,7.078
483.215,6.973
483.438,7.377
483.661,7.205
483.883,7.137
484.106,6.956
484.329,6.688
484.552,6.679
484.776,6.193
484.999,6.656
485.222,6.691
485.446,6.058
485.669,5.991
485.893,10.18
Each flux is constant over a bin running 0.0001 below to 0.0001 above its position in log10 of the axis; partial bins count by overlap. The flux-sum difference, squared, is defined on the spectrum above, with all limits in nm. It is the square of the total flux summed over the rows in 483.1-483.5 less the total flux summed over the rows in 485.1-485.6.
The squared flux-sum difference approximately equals 2.6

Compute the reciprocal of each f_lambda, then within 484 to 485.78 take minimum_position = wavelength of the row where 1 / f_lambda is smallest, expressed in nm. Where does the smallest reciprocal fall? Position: 484.106 nm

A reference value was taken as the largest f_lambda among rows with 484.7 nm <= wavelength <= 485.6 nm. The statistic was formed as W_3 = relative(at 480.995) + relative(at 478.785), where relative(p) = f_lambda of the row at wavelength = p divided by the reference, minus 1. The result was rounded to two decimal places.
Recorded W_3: 0.12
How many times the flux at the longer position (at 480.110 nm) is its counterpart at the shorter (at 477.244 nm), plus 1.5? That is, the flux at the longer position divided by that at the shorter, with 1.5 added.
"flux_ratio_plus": 2.49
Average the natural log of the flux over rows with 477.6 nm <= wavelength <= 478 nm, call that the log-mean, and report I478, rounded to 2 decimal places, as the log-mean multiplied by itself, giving 3.71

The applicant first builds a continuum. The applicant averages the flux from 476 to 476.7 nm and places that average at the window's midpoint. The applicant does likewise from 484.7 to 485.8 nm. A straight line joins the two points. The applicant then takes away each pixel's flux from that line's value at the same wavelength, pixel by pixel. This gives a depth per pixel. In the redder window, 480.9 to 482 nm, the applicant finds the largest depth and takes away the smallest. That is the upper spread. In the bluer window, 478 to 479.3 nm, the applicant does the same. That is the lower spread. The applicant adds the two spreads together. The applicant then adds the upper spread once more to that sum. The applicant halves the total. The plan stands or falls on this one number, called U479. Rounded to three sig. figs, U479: 1.14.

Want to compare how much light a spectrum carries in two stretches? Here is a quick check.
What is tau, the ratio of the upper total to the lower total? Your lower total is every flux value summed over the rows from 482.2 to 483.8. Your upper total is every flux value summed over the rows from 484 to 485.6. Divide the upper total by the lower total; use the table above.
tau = 0.93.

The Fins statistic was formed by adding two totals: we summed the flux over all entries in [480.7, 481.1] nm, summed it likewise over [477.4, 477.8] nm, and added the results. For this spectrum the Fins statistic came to 28.7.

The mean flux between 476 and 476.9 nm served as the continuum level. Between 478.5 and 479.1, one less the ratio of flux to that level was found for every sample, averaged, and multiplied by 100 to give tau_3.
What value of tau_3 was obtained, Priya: 0.0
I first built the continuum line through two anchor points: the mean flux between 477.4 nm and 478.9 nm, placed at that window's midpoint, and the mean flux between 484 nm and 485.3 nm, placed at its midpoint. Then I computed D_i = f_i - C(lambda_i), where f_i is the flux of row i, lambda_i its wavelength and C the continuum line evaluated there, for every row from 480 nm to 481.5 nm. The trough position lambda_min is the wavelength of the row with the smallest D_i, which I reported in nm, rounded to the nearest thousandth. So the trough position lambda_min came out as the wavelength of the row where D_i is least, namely 480.110 nm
